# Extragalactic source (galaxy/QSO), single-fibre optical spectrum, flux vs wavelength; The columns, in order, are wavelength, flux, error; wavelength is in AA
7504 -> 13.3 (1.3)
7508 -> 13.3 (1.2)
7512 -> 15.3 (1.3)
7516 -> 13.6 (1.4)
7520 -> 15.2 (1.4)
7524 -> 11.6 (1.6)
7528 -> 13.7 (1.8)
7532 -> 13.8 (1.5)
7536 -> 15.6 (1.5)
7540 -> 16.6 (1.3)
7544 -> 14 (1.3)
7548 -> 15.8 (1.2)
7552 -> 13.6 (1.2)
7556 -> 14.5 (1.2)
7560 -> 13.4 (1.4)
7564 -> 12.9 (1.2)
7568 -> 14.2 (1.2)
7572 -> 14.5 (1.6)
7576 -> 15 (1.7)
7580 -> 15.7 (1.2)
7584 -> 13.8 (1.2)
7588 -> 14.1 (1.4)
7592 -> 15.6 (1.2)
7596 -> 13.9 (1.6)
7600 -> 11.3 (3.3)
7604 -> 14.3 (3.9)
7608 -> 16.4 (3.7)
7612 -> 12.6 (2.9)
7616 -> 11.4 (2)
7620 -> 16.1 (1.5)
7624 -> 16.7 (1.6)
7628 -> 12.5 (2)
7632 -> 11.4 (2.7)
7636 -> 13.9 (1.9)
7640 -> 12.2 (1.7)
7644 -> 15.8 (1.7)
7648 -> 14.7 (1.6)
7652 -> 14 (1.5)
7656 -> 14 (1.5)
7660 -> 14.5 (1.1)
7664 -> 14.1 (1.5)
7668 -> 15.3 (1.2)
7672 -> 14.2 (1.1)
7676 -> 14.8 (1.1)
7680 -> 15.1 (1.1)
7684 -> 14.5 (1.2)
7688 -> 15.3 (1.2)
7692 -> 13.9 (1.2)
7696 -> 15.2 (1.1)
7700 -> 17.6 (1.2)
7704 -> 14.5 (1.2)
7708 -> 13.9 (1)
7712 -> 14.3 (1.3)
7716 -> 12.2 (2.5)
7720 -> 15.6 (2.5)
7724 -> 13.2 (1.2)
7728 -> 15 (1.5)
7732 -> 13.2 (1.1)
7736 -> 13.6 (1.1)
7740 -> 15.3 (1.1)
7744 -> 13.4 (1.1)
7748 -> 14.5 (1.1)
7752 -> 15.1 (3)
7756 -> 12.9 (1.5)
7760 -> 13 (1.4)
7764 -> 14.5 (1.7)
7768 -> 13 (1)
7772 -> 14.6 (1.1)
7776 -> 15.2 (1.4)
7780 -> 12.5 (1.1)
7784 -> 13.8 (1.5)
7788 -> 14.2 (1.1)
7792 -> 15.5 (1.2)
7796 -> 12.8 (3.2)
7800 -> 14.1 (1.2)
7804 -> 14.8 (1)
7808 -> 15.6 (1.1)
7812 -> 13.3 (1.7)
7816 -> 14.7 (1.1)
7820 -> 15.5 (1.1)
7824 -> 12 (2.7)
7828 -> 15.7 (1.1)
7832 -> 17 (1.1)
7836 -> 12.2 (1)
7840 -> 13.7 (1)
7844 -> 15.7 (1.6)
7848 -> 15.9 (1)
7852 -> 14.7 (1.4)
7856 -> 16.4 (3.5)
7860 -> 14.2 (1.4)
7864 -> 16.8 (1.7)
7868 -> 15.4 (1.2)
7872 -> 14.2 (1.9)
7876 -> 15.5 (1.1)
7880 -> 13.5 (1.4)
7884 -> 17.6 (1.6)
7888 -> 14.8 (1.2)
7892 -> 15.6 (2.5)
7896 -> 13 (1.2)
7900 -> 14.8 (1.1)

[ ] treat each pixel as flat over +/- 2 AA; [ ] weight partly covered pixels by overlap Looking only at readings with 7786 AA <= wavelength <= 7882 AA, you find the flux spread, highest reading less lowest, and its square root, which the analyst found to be 2.24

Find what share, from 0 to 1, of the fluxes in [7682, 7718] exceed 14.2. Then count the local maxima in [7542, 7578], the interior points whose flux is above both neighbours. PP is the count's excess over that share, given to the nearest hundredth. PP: 1.33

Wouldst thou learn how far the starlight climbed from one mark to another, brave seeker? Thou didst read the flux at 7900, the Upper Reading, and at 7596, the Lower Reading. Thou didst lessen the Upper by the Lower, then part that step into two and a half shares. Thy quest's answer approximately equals 0.36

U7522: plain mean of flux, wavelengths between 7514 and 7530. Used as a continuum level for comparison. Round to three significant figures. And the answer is 13.5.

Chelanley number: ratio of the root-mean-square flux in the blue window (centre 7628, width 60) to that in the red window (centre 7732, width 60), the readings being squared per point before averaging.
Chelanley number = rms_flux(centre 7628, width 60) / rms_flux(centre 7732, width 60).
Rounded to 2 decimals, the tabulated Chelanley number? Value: 0.99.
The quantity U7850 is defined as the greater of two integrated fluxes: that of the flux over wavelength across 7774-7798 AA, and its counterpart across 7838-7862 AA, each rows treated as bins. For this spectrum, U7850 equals 362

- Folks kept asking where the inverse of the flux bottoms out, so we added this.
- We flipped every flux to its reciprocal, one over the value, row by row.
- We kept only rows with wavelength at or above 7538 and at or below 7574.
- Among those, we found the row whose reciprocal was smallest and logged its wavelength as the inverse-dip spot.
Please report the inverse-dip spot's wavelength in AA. 7540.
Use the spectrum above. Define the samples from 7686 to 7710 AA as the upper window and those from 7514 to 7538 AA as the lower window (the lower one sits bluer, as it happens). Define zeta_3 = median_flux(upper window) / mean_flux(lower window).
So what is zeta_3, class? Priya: 1.07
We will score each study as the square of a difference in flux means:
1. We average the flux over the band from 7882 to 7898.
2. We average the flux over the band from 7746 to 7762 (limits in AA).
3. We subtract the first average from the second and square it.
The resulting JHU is 1.9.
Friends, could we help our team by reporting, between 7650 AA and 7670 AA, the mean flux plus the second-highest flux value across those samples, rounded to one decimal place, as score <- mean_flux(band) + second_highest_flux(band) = 28.9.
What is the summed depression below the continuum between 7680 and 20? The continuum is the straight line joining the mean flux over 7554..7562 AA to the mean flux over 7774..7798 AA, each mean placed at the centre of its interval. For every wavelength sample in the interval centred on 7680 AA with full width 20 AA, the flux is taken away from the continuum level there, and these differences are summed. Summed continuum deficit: -4.0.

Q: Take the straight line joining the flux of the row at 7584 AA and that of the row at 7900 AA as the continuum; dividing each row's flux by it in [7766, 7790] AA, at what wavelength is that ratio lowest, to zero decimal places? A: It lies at 7780 AA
